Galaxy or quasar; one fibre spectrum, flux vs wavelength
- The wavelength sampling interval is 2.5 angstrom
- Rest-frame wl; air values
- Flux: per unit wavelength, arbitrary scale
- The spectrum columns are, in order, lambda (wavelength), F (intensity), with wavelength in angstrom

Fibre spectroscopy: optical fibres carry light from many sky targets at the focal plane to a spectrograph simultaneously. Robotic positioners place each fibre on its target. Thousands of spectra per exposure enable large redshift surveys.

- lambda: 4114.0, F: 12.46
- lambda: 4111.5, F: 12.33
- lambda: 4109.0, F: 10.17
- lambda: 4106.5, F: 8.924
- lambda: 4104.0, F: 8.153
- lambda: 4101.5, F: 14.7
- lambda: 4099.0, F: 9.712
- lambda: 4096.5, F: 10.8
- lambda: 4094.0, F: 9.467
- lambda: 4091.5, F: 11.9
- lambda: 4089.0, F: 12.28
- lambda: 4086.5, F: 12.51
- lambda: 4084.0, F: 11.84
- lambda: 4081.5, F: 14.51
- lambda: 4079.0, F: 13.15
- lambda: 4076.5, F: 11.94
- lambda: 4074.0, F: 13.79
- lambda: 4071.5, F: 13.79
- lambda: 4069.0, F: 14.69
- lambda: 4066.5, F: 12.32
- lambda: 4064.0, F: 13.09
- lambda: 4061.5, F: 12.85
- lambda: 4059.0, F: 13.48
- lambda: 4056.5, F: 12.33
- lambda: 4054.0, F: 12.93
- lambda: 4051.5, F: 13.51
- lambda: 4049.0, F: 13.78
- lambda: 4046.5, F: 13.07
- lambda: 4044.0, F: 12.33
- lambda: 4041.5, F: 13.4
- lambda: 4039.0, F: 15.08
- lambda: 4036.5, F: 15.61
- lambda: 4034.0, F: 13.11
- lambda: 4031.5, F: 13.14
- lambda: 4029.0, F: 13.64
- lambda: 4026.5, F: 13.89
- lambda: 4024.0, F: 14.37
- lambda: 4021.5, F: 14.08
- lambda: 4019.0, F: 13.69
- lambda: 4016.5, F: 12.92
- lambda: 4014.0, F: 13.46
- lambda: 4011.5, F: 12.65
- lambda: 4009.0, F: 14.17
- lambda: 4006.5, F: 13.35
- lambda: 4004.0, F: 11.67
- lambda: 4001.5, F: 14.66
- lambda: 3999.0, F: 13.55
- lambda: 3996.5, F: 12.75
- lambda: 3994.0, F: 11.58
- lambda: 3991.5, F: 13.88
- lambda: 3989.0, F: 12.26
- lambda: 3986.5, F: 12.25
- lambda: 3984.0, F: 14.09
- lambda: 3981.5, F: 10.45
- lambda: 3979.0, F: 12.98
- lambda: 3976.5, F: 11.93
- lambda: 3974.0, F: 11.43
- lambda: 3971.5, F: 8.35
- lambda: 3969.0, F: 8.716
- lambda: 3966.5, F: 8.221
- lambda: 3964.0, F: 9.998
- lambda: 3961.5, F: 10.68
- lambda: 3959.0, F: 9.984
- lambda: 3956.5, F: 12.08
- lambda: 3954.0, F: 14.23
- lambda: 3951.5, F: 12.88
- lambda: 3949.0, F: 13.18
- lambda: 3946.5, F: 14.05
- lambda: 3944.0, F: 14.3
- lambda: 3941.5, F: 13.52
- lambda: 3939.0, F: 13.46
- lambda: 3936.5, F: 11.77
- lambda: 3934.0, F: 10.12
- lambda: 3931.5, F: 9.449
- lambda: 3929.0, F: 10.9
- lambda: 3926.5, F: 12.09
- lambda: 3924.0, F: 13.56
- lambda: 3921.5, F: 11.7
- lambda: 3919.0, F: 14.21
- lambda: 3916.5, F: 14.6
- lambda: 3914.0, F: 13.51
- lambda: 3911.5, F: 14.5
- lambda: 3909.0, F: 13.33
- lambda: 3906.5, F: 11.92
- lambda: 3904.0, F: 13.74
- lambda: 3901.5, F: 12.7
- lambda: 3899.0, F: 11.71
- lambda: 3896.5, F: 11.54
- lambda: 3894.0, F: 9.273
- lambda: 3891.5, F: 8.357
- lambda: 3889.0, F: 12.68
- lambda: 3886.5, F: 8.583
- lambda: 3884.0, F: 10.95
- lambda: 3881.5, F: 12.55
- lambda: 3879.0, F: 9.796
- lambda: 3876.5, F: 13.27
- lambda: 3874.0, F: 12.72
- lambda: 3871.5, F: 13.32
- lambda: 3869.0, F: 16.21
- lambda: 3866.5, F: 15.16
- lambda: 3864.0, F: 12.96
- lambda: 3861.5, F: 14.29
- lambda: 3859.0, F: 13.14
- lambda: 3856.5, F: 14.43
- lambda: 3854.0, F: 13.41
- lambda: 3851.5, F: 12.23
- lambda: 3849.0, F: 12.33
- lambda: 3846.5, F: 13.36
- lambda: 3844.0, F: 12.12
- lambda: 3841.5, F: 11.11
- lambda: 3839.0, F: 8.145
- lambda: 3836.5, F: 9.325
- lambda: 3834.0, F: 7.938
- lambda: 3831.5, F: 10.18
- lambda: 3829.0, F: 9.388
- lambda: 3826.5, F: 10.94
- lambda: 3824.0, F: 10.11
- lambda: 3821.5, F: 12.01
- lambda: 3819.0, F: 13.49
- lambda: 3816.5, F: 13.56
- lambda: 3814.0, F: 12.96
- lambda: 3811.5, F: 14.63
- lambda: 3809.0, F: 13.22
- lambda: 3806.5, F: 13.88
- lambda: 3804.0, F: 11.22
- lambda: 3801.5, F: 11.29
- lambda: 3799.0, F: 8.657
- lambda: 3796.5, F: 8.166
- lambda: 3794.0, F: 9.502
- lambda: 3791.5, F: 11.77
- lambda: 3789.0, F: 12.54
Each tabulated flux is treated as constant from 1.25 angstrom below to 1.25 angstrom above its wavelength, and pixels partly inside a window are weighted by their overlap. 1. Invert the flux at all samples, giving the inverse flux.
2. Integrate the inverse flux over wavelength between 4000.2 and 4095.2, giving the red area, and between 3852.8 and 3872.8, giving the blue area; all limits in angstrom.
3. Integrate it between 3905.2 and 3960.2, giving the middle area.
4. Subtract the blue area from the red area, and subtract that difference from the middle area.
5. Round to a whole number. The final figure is -1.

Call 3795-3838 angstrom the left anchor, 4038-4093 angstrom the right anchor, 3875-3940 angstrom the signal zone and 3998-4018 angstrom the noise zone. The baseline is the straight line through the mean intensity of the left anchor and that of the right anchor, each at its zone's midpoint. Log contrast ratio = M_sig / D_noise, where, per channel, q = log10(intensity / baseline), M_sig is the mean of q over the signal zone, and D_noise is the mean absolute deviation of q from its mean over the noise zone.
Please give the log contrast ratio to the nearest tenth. -0.2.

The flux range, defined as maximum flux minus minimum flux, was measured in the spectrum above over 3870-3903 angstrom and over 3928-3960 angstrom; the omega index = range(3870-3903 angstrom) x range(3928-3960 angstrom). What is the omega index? 24.1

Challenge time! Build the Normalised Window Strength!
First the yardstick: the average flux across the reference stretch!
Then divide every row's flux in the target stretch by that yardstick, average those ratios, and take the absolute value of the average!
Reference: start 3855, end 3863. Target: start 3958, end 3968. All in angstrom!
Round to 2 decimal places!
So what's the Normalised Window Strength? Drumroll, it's 0.70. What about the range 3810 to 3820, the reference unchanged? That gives 0.98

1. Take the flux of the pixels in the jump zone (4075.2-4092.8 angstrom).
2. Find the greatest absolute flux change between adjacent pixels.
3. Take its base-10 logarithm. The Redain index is 0.43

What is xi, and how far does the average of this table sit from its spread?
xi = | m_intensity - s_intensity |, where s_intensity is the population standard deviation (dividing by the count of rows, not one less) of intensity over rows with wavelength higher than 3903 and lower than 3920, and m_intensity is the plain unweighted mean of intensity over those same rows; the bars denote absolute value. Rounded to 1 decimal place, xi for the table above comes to 12.8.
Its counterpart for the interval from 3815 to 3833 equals 9.8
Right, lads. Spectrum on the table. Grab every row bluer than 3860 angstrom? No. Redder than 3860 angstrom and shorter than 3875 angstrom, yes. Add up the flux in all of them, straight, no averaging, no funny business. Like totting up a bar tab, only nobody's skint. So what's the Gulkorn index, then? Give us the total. 85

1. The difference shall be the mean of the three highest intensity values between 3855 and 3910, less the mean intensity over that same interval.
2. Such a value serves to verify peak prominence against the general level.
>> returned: 2.87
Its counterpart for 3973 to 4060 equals 1.93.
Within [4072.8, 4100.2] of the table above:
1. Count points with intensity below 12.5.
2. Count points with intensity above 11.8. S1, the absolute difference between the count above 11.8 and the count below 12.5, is 1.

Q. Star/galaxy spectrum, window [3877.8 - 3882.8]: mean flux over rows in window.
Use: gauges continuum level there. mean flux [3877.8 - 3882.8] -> 11.2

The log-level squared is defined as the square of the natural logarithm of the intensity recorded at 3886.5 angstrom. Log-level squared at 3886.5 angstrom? 4.6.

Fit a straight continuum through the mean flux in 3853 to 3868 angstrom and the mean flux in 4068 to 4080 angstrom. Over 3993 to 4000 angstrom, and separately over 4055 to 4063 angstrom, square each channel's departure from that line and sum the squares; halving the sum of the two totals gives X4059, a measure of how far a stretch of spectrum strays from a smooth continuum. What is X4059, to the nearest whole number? 3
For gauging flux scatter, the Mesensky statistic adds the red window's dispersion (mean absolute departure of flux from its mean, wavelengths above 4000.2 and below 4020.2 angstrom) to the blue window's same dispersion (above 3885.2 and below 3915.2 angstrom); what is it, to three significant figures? 2.29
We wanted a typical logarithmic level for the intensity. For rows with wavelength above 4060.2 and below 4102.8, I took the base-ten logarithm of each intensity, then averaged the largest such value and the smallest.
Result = 1.07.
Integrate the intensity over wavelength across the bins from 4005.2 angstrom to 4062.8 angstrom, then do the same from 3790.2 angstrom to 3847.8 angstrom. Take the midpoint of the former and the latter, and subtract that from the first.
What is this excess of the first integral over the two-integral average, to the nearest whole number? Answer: 67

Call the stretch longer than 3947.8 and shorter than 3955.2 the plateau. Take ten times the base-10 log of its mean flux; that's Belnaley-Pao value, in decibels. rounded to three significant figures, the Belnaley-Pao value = 11.3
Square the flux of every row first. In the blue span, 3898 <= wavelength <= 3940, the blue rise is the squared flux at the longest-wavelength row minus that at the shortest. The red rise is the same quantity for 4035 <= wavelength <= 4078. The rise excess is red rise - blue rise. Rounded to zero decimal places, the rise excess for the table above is -145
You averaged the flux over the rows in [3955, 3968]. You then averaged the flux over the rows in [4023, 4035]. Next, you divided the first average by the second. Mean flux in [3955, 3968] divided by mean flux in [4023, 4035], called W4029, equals 0.75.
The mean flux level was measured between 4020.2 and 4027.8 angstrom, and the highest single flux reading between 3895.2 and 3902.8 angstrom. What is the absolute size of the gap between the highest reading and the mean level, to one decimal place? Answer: 1.4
